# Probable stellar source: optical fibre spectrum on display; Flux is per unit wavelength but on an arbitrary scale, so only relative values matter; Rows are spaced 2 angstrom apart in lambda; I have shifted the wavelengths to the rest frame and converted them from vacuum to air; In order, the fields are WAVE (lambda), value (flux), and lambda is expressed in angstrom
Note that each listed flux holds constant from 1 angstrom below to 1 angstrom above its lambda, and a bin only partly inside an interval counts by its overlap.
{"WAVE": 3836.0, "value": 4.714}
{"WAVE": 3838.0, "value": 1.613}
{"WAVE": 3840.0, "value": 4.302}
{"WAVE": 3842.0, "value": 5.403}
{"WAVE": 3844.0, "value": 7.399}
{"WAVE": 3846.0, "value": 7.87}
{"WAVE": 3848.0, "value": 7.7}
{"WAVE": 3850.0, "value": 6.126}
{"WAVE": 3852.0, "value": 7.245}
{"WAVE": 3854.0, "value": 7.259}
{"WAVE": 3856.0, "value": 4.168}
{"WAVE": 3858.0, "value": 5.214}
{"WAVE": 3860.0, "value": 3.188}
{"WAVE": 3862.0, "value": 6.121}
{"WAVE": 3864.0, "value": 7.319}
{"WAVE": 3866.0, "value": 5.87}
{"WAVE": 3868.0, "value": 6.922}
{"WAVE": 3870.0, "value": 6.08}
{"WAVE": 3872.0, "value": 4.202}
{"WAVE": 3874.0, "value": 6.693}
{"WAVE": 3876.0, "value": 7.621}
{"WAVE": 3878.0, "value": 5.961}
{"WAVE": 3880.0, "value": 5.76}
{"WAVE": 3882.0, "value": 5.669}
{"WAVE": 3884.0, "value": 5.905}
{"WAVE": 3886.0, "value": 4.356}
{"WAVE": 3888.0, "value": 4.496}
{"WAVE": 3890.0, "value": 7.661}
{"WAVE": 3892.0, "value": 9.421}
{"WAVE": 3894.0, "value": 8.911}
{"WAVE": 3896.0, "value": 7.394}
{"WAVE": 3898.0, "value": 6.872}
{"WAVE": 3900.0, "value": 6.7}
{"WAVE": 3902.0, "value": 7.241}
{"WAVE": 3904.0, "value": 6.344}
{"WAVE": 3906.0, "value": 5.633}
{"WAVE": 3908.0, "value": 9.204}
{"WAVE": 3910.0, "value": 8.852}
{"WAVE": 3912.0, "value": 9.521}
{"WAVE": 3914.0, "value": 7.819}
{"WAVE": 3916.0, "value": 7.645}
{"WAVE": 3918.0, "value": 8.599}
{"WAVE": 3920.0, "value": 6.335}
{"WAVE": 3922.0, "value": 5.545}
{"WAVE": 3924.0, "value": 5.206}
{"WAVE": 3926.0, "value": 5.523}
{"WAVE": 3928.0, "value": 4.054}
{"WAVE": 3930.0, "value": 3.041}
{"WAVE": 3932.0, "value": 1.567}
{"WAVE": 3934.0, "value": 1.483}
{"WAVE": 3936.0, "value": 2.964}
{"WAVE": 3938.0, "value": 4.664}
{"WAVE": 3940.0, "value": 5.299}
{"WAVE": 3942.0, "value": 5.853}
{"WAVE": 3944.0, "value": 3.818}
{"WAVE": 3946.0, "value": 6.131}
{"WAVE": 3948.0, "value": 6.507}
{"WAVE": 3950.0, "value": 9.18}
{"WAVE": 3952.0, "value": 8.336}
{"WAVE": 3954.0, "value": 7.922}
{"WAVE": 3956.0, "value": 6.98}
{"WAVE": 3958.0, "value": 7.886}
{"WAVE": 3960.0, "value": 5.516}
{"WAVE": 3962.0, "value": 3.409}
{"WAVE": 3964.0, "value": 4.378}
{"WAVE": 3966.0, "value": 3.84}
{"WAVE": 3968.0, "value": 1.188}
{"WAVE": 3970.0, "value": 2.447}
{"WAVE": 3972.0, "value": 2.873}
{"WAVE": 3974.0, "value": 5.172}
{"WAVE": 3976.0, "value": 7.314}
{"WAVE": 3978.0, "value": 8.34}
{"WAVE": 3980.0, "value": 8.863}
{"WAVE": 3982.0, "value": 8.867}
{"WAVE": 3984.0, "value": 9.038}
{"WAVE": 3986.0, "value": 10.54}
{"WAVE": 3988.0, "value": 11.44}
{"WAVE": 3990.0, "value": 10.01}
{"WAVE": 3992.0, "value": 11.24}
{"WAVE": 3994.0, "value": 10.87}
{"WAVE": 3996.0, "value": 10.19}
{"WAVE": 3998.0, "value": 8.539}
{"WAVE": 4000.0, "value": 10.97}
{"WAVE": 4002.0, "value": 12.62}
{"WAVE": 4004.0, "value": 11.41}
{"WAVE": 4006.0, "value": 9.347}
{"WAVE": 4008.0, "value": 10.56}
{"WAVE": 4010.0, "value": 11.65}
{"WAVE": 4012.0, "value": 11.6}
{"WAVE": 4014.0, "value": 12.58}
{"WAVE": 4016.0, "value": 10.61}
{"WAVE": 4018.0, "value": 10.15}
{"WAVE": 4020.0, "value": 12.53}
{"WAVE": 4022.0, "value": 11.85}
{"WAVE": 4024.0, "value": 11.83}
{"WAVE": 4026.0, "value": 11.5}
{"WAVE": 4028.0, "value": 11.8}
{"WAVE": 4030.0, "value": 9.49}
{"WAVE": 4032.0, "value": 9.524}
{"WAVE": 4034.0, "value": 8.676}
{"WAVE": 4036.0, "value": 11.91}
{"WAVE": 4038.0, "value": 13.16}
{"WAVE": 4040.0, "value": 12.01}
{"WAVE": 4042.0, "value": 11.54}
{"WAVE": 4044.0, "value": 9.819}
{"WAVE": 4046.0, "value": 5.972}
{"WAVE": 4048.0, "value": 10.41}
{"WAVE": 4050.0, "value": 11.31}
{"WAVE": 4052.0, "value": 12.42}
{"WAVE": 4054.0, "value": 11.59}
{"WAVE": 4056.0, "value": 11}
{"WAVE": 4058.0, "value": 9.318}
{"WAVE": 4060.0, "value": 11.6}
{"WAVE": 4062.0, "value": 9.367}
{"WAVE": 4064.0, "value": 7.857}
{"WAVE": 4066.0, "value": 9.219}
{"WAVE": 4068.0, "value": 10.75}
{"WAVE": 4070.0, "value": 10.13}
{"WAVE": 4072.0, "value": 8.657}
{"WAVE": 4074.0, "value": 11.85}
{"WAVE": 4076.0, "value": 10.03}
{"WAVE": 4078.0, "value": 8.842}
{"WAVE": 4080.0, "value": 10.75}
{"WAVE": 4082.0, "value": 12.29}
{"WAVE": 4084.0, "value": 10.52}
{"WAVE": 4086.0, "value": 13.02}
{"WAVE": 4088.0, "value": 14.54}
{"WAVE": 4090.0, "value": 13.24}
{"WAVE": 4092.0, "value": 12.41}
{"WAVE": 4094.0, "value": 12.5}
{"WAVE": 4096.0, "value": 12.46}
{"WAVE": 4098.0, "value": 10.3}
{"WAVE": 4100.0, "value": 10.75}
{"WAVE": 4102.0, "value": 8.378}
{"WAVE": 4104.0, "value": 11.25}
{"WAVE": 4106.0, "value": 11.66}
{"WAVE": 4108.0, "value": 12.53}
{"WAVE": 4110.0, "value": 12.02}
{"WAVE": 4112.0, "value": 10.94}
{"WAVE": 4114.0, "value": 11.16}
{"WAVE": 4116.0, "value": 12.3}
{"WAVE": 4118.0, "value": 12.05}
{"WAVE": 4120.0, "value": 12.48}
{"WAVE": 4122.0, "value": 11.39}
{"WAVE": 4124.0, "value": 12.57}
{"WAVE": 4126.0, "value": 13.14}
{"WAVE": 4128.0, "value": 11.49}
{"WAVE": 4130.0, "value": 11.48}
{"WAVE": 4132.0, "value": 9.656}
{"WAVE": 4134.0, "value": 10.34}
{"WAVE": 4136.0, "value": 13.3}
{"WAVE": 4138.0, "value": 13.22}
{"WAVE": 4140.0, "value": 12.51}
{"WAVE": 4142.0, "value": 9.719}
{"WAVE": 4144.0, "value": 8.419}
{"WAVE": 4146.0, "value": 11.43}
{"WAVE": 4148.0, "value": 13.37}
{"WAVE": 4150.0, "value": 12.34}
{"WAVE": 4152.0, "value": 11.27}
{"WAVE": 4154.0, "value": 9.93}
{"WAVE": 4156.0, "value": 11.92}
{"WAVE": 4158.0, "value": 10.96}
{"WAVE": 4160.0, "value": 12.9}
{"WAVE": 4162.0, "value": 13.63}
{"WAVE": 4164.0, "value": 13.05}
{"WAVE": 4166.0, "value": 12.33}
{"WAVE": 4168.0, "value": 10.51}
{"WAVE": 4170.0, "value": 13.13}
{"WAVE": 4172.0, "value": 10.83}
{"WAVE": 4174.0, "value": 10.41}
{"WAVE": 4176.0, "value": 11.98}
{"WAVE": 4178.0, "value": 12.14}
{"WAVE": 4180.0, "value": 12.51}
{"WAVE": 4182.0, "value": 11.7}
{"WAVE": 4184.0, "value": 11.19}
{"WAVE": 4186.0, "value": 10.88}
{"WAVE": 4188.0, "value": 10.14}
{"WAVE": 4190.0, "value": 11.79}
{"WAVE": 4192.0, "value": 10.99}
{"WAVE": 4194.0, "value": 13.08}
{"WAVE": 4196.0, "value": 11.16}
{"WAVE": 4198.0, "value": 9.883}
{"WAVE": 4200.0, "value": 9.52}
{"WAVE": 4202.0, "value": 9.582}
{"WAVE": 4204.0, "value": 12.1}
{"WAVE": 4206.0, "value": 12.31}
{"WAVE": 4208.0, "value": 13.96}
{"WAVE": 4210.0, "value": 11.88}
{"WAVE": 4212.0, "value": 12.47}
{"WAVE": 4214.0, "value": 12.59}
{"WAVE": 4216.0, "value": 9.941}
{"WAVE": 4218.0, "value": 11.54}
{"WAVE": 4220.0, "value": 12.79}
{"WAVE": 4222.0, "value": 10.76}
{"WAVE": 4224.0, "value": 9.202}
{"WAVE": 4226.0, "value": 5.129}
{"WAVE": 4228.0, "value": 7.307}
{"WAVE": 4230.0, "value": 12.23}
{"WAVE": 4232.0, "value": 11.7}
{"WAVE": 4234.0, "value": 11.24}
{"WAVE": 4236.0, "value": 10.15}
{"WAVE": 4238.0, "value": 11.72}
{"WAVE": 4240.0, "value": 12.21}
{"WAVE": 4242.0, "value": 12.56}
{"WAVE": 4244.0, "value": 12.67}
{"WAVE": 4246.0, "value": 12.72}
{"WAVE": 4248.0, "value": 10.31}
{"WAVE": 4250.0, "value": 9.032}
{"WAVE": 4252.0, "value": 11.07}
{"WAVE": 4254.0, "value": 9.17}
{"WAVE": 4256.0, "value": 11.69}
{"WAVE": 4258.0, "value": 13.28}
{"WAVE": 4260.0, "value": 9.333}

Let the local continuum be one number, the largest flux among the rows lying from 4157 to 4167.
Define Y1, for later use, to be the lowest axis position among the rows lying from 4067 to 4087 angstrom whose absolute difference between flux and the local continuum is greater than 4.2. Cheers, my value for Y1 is 4072.0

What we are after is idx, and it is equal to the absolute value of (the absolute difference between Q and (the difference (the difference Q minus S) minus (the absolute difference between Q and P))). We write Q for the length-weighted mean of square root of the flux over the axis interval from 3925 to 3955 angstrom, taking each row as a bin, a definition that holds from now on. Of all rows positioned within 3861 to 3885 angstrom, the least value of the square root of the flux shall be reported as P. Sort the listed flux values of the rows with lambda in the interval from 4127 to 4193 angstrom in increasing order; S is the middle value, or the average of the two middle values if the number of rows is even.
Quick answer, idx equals 11.6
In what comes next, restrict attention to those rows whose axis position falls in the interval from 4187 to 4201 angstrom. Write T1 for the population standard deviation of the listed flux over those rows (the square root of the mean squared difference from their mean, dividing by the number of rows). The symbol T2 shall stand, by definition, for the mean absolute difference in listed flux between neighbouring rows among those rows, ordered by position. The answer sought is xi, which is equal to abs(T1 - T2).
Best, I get 0.21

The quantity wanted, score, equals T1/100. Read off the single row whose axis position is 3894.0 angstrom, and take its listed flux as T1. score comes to 0.089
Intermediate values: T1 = 8.911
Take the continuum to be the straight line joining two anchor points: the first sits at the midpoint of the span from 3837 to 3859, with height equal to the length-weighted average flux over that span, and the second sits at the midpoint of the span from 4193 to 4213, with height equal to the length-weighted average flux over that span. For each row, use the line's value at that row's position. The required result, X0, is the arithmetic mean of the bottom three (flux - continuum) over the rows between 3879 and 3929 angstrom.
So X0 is -2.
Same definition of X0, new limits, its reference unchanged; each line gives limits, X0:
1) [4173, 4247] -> -5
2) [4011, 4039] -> 0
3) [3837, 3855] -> -2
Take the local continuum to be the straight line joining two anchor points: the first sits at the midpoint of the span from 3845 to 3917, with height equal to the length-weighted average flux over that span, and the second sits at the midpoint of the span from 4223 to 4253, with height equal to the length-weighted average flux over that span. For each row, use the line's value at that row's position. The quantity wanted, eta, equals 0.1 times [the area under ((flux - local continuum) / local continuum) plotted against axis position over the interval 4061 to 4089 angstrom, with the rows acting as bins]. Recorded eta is 0.55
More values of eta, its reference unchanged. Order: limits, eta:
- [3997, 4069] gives 2.06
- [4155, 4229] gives 0.89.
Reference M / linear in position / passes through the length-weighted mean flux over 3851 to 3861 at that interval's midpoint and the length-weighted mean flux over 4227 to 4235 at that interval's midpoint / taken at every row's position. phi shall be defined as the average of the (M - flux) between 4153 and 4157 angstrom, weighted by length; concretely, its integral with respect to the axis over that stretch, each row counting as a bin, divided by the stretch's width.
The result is -1.4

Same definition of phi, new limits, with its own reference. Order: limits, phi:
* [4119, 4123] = -2.8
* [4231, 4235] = -0.8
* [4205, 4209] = -2.8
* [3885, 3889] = 1.4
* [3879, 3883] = 0.0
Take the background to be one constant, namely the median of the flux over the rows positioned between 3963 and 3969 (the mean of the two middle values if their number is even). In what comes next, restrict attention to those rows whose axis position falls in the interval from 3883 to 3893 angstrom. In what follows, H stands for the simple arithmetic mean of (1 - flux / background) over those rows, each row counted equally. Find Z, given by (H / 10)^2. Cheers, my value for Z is 0.004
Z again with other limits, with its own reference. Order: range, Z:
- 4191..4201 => 0.034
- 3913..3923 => 0.008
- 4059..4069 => 0.024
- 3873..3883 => 0.004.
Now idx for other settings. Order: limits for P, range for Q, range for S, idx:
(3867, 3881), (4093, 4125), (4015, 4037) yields 12.8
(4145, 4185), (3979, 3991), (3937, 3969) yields 5.7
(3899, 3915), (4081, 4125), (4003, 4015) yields 12.6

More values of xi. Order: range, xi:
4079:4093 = 0.27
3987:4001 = 0.38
